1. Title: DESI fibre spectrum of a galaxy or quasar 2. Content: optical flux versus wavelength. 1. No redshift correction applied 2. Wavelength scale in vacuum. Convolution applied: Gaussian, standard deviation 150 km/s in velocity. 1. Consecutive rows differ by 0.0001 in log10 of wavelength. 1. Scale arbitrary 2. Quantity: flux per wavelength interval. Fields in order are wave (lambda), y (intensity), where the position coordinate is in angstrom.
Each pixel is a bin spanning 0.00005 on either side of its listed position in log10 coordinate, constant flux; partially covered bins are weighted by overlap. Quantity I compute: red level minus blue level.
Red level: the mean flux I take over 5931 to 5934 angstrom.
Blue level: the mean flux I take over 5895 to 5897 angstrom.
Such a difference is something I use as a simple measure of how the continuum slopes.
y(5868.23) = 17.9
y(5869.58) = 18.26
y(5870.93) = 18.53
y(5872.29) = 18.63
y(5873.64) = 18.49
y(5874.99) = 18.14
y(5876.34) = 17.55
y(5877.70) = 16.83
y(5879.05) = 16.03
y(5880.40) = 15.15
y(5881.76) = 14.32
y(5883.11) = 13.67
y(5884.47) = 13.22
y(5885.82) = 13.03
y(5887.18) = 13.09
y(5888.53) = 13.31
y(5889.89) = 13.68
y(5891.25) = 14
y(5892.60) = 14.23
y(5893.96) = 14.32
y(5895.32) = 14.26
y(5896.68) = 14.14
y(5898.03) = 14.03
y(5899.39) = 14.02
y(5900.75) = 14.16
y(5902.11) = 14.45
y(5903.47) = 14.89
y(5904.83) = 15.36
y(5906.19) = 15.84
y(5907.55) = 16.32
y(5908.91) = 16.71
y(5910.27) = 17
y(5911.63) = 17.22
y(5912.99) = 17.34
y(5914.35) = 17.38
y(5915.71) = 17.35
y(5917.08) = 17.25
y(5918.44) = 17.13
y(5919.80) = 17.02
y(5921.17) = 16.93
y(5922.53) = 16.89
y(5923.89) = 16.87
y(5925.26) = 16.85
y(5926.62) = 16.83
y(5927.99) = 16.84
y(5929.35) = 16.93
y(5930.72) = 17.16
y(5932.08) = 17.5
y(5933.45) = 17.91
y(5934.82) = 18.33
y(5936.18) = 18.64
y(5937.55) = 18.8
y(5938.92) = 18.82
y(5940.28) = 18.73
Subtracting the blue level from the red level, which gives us 3.5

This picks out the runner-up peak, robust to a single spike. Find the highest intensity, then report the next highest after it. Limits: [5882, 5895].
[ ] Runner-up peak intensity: 14.23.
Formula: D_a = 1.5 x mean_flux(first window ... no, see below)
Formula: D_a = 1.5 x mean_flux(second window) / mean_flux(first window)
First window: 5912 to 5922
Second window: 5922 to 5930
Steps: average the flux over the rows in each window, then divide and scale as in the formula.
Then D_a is 1.47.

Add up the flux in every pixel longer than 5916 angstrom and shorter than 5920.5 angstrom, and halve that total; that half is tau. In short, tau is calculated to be 26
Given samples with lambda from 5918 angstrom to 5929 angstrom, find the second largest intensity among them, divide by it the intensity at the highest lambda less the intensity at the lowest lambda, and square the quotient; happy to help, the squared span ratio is 0.000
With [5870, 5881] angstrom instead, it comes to 0.033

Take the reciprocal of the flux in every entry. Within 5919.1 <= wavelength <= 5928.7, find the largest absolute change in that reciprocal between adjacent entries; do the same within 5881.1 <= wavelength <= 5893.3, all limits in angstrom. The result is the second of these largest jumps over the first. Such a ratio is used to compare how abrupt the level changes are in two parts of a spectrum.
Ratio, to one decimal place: 10.6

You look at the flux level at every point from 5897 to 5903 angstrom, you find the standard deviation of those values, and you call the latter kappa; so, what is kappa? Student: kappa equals 0.2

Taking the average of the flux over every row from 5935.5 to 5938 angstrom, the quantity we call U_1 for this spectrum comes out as 18.7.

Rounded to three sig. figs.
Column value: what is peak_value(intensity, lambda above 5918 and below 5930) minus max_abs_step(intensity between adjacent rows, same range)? 17.0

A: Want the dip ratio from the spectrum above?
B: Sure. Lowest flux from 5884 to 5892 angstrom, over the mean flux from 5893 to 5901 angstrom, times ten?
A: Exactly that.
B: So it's 9.21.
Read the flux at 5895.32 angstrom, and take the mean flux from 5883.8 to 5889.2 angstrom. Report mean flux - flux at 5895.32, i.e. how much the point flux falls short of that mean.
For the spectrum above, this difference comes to -1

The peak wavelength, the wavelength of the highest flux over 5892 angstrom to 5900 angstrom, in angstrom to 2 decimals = 5893.96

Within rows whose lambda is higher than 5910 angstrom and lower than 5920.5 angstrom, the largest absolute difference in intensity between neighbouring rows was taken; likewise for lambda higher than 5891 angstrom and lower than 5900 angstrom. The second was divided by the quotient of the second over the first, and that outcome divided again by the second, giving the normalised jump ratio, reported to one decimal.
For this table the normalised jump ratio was 1.0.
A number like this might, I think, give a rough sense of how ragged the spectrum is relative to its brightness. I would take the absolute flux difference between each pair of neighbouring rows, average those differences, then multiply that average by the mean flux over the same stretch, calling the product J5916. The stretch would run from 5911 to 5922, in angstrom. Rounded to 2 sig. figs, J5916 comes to 1.5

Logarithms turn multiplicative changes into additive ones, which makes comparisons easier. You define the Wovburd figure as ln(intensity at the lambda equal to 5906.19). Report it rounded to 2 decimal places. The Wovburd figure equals 2.76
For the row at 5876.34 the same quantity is 2.87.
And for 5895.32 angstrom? 2.66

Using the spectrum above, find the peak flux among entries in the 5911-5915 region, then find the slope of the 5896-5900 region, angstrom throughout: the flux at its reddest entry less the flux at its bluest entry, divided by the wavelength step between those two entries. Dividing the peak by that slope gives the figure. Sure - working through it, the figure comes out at -392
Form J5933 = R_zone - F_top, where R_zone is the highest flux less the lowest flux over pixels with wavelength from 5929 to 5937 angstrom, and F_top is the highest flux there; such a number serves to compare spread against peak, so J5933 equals -16.9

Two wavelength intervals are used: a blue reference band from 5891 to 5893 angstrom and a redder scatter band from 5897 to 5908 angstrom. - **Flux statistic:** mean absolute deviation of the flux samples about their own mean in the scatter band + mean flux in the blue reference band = 15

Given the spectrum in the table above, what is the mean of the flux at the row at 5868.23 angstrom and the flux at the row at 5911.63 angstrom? 17.6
